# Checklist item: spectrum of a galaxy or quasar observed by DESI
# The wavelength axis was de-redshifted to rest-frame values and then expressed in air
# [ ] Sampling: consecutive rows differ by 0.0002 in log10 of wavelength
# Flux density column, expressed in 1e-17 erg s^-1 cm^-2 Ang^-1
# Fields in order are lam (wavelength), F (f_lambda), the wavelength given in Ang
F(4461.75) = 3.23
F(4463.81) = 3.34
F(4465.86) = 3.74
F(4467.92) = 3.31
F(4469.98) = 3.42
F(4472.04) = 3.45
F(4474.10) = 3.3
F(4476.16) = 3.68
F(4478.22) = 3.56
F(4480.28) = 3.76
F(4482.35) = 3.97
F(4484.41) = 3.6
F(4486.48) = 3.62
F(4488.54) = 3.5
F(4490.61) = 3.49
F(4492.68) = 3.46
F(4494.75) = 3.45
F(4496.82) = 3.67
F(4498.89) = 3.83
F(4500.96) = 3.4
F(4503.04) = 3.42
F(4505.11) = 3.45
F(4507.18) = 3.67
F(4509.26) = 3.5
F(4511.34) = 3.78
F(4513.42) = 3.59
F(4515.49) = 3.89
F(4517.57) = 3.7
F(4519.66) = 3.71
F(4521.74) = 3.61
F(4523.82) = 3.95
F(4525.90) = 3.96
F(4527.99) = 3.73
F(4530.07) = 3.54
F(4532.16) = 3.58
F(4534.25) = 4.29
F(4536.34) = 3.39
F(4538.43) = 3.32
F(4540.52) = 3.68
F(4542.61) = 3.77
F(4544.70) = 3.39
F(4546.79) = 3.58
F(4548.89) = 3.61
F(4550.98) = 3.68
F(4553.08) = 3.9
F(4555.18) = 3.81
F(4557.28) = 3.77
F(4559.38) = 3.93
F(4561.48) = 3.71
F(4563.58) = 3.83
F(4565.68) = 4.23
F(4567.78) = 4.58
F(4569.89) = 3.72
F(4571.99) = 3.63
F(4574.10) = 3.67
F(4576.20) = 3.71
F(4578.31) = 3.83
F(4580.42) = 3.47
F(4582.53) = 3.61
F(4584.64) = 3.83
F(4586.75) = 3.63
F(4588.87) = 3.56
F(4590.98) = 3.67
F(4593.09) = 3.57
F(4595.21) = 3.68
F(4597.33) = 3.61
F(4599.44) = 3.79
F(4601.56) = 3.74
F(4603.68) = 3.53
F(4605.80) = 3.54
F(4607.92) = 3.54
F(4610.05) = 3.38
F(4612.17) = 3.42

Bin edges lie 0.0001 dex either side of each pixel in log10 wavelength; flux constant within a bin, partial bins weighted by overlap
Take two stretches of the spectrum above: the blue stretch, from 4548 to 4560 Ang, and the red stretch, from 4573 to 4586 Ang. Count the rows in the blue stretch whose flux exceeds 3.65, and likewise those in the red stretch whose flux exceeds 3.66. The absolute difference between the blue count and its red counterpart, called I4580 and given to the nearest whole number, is 1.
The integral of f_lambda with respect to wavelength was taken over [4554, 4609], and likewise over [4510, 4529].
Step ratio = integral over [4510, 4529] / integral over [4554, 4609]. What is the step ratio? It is 0.3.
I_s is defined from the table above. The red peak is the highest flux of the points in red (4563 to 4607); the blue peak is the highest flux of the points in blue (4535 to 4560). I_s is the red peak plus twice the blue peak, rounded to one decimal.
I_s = 12.4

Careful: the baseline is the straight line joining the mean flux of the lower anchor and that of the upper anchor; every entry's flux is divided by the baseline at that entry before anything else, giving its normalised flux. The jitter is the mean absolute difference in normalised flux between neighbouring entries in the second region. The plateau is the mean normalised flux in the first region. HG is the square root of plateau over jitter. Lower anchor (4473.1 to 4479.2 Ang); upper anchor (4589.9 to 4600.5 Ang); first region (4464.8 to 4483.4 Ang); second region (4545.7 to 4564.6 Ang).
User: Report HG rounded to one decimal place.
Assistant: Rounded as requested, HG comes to 5.6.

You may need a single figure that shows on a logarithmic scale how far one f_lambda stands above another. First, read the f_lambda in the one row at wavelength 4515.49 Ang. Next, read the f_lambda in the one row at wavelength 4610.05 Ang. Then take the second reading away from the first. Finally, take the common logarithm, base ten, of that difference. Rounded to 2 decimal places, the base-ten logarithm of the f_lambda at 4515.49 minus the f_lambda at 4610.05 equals -0.29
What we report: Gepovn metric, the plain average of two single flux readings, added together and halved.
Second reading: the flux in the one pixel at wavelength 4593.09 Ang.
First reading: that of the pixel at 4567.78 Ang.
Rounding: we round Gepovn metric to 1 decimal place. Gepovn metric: 4.1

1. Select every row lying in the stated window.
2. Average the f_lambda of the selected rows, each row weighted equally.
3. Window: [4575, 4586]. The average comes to 3.69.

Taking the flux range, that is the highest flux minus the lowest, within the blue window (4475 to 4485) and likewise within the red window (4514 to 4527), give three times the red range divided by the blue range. 2.6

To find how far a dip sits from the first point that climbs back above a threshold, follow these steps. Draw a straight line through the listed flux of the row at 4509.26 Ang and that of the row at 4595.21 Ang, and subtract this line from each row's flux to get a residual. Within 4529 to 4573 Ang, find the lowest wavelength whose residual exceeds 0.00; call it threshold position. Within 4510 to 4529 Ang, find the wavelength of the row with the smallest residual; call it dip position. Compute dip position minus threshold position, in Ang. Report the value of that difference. -18.7 Ang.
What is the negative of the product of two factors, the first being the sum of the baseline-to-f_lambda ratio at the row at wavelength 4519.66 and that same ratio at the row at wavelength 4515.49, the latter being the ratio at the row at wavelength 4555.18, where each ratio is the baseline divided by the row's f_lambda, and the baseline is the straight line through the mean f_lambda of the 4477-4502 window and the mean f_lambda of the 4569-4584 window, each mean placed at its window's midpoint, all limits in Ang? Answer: -1.83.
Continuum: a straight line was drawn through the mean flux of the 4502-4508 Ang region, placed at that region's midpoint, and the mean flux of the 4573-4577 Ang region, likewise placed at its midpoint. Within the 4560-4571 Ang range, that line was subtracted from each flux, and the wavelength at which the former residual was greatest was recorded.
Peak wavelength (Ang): 4567.78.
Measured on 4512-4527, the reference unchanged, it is 4525.90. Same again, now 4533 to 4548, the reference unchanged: 4534.25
